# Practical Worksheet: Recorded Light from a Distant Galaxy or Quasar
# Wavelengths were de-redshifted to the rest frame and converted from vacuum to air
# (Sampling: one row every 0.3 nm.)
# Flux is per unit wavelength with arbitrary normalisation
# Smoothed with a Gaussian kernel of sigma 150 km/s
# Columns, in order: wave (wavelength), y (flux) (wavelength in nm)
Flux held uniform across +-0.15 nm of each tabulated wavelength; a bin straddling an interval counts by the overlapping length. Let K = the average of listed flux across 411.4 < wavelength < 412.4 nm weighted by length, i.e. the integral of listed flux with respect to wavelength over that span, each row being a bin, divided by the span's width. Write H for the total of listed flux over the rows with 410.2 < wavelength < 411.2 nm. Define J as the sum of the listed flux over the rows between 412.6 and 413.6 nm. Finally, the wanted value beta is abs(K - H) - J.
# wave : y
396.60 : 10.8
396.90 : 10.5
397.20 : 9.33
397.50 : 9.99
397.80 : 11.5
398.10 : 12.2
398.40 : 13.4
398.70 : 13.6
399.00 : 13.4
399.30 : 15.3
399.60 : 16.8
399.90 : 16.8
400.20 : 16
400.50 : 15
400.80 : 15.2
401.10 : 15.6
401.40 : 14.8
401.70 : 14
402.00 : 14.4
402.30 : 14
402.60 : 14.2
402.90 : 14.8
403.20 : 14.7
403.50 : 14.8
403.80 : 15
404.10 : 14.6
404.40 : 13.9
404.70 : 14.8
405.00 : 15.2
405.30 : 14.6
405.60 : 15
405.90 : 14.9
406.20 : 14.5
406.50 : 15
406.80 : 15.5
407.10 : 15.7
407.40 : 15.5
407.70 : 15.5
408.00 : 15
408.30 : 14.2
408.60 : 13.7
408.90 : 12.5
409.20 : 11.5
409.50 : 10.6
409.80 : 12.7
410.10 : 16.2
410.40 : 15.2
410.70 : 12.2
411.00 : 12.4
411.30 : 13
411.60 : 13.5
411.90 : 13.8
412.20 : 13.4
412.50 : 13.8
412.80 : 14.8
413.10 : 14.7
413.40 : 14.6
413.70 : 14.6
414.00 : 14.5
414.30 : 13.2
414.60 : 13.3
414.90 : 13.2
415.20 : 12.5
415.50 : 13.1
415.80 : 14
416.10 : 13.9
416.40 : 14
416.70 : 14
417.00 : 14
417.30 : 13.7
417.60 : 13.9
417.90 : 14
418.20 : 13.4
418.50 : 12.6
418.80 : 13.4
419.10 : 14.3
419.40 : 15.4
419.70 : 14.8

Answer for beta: -18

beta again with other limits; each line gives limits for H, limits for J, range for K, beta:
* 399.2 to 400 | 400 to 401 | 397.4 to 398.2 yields -9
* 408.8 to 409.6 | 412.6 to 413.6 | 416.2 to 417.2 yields -23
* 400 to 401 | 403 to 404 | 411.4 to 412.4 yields -12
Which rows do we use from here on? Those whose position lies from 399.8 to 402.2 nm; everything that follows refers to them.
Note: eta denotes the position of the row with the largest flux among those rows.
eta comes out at 399.90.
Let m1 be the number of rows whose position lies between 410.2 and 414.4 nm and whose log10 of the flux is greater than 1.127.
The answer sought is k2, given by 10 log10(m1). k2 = 10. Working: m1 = 10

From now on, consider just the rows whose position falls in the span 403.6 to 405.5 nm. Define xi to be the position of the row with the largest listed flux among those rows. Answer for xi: 405.00 nm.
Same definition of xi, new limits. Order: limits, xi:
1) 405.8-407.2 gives 407.10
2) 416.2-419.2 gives 419.10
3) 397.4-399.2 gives 398.70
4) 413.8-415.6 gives 414.00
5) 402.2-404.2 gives 403.80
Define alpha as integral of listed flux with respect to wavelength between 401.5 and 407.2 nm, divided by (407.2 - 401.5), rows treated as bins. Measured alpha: 14.7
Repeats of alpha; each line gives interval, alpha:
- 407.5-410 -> 13.3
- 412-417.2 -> 13.9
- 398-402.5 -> 14.7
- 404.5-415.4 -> 14.0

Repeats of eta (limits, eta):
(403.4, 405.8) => 405.00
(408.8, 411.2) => 410.10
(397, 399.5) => 399.30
